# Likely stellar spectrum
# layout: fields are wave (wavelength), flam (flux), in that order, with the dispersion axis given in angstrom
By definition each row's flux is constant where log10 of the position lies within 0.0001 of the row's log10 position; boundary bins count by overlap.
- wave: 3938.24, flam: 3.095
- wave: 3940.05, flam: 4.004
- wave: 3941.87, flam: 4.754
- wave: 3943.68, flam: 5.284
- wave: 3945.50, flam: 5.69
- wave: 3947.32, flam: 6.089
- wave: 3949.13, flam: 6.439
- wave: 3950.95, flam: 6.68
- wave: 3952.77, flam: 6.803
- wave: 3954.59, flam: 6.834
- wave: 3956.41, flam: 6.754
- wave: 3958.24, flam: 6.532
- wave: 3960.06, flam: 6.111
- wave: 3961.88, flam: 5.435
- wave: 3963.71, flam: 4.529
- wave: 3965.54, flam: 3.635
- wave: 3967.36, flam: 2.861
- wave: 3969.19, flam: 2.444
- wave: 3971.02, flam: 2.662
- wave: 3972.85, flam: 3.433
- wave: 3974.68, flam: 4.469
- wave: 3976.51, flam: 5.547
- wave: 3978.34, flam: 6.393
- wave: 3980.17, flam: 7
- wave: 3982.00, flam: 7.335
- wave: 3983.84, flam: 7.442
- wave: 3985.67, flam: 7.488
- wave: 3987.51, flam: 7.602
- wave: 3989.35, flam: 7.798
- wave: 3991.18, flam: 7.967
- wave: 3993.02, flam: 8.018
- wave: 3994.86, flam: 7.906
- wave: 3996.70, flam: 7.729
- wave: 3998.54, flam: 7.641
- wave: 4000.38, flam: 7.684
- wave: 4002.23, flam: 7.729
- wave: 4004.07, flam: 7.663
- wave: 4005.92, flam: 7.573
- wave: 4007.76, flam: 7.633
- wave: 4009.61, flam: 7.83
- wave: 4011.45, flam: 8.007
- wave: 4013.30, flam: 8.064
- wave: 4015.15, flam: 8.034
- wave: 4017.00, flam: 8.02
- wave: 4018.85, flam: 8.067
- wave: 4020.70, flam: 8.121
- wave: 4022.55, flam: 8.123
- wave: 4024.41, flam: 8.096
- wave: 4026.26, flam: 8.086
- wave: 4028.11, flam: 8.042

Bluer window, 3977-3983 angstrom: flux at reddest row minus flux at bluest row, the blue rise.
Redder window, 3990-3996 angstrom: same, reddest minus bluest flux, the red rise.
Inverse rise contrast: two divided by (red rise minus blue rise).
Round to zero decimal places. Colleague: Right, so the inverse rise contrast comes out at -2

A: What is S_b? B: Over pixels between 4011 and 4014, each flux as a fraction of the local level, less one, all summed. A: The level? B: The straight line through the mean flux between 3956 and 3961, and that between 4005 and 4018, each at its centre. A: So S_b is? 0.03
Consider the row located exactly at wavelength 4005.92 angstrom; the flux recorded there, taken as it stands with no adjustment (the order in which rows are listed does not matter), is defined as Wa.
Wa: 7.573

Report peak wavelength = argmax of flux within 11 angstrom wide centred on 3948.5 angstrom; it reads 3952.77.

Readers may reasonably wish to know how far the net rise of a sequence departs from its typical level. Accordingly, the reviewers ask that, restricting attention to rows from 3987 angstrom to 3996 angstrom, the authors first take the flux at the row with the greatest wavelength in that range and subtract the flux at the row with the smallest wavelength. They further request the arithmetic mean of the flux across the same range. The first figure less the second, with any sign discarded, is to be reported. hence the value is 7.6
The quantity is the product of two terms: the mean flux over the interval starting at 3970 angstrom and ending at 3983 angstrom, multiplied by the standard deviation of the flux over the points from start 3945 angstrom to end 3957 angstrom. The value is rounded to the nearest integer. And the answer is 2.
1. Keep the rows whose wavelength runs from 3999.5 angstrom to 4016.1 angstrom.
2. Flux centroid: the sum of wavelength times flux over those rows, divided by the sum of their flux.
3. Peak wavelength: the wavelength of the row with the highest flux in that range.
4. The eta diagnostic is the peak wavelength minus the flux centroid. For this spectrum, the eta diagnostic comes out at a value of 5.4 angstrom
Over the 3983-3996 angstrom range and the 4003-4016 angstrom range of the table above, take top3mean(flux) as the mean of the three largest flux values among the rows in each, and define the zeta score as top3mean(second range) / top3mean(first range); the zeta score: 1.0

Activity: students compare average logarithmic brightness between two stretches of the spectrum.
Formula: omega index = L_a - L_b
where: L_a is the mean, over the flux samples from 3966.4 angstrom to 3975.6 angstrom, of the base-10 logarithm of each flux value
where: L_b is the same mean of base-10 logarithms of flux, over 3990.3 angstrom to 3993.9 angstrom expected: -0.41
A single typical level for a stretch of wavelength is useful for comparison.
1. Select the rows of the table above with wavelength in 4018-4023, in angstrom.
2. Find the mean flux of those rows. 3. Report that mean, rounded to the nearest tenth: 8.1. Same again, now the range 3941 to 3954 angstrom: 6.0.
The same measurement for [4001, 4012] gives 7.7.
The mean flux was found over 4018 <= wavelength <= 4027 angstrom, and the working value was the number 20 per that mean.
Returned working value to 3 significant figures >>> 2.47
